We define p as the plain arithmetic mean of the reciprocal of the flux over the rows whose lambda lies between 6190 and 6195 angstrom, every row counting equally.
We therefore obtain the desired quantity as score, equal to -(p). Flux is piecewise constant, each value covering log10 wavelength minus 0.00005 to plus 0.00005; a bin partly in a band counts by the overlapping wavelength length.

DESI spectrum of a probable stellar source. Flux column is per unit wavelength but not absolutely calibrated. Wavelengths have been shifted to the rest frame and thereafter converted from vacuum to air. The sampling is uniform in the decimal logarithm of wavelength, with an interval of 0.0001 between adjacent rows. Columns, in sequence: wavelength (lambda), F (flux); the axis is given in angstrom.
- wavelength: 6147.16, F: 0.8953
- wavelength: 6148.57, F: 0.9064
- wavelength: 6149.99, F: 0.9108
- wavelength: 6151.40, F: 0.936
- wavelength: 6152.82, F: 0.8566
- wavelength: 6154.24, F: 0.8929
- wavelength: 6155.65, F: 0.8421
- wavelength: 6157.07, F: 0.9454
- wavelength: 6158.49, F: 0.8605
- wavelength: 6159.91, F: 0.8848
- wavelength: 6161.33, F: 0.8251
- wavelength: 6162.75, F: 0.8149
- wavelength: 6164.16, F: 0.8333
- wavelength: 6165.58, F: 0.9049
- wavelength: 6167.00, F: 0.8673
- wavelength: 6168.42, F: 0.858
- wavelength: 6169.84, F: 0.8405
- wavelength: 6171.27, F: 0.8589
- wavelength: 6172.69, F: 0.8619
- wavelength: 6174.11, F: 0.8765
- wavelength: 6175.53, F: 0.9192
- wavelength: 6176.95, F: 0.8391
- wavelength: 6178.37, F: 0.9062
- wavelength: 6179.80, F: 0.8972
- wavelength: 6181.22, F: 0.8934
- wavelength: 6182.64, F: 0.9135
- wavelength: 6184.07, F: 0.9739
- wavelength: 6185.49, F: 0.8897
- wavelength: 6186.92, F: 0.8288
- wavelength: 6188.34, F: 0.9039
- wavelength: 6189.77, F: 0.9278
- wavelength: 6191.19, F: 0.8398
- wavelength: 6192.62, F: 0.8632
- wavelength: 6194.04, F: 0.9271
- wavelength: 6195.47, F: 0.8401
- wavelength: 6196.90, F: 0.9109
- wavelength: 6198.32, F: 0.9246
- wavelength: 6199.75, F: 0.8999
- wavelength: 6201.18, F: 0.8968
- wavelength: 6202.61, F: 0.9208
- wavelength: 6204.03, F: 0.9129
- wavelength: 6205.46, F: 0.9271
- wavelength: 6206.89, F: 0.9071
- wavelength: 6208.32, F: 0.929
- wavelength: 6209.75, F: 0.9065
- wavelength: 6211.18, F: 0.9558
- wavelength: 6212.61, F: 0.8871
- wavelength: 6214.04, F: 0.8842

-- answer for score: -1.14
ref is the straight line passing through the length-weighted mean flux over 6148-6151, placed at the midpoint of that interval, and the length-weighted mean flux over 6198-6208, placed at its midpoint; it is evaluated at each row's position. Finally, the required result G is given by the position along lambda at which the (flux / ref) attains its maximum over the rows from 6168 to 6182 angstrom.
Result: 6175.53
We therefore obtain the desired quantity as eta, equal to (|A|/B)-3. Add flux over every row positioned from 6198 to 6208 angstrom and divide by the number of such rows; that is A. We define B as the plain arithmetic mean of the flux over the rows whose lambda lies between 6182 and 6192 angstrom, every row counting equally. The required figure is -1.98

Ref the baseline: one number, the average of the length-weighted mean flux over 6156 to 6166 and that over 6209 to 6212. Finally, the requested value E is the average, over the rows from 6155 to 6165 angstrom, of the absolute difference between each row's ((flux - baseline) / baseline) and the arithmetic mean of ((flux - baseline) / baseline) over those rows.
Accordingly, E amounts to 0.037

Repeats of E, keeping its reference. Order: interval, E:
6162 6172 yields 0.023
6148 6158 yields 0.033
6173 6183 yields 0.022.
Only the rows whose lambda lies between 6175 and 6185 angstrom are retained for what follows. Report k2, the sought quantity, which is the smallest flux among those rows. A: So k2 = 0.8391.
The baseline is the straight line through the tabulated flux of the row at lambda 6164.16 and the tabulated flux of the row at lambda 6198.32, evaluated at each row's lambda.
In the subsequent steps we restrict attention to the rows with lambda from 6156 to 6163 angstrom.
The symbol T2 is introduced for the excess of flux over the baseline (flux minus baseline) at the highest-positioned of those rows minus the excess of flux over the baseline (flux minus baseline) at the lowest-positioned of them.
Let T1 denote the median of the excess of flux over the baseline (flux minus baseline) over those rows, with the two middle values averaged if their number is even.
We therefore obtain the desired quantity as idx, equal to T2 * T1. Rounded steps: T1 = 0.042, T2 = -0.146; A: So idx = -0.0062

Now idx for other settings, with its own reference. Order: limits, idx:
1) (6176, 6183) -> 0.0013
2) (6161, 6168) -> 0.0000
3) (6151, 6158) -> -0.0005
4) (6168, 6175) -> 0.0000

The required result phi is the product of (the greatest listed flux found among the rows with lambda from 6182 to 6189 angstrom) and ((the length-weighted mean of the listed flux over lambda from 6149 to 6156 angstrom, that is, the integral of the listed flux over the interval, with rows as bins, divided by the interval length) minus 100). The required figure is -97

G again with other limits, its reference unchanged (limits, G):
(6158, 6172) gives 6165.58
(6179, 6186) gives 6184.07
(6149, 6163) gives 6157.07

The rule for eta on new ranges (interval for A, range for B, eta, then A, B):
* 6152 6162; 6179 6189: -2.03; 0.872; 0.900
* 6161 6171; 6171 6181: -2.03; 0.849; 0.880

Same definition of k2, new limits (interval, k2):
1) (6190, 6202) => 0.8398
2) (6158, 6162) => 0.8251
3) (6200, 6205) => 0.8968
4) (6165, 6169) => 0.858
